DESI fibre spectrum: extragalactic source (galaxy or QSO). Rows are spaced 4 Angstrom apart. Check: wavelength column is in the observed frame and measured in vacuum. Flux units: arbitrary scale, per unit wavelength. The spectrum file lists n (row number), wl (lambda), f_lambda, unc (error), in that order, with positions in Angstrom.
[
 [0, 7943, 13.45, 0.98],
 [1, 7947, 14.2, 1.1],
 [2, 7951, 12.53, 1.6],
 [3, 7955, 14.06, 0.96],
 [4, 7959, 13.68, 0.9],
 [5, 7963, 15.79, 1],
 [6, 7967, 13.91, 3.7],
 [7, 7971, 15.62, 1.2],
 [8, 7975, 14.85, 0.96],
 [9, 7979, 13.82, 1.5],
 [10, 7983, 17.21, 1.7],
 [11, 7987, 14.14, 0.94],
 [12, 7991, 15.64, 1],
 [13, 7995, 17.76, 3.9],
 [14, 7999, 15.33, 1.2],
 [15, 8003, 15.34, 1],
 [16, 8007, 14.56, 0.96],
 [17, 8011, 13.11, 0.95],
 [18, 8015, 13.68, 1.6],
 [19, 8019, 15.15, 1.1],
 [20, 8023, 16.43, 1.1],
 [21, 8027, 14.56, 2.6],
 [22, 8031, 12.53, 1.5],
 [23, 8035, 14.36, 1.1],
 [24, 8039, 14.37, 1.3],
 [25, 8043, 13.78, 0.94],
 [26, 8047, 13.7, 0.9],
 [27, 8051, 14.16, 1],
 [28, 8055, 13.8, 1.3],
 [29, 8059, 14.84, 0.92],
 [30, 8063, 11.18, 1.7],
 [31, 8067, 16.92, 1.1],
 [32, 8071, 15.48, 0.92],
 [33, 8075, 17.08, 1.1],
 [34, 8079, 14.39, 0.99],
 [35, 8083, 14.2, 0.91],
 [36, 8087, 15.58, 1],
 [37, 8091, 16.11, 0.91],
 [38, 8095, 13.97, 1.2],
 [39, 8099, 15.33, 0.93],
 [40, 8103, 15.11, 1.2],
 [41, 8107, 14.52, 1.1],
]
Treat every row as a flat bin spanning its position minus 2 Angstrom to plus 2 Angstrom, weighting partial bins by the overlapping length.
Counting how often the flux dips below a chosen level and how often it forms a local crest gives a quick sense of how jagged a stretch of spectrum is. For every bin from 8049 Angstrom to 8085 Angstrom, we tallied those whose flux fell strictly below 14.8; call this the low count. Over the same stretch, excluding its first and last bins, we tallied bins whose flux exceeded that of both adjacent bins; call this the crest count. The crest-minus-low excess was -2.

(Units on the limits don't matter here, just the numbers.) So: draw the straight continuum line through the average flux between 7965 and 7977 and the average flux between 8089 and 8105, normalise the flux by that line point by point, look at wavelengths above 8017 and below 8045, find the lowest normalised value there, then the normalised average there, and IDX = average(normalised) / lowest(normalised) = 1.15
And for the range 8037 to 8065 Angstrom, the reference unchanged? 1.23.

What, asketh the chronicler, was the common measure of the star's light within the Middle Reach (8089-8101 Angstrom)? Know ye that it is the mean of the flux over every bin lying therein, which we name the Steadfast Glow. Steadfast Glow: 15.1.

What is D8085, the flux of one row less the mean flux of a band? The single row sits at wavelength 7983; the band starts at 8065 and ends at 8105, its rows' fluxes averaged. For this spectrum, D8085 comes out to 1.8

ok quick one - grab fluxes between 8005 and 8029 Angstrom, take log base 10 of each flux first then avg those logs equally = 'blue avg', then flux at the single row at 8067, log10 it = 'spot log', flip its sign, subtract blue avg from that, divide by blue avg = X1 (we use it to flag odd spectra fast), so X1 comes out -2.06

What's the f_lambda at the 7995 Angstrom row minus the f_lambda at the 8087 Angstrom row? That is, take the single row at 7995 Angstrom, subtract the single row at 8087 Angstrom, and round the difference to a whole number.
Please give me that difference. 2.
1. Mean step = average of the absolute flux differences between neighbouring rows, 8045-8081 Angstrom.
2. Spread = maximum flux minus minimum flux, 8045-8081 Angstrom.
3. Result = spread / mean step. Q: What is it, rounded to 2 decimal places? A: 2.78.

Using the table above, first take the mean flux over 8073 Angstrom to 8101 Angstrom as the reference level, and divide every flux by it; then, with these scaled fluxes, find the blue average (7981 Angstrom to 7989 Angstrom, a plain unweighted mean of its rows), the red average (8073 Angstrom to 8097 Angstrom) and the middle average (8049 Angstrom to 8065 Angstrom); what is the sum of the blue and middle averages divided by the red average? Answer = 1.92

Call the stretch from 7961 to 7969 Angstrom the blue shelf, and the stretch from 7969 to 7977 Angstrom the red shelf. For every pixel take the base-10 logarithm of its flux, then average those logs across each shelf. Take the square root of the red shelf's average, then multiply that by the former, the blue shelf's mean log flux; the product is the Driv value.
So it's 1.273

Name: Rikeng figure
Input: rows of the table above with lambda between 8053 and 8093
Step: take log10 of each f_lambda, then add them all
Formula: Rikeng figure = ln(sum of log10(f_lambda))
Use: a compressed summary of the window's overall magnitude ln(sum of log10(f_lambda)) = 2.461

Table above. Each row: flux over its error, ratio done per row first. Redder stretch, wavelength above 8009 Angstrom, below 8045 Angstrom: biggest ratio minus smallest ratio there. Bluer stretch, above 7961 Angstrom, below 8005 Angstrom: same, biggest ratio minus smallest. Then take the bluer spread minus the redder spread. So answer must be 2.7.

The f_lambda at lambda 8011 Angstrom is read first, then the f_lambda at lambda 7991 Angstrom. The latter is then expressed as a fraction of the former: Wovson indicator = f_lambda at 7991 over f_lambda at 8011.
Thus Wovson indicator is 1.19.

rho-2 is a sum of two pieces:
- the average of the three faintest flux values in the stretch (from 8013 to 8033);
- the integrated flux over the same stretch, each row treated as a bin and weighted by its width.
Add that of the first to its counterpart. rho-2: 303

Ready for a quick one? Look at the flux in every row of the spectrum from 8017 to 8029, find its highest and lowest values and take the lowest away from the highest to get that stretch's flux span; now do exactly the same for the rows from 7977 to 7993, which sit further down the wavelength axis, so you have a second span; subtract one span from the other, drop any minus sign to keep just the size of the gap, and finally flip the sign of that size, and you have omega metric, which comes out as -1.5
